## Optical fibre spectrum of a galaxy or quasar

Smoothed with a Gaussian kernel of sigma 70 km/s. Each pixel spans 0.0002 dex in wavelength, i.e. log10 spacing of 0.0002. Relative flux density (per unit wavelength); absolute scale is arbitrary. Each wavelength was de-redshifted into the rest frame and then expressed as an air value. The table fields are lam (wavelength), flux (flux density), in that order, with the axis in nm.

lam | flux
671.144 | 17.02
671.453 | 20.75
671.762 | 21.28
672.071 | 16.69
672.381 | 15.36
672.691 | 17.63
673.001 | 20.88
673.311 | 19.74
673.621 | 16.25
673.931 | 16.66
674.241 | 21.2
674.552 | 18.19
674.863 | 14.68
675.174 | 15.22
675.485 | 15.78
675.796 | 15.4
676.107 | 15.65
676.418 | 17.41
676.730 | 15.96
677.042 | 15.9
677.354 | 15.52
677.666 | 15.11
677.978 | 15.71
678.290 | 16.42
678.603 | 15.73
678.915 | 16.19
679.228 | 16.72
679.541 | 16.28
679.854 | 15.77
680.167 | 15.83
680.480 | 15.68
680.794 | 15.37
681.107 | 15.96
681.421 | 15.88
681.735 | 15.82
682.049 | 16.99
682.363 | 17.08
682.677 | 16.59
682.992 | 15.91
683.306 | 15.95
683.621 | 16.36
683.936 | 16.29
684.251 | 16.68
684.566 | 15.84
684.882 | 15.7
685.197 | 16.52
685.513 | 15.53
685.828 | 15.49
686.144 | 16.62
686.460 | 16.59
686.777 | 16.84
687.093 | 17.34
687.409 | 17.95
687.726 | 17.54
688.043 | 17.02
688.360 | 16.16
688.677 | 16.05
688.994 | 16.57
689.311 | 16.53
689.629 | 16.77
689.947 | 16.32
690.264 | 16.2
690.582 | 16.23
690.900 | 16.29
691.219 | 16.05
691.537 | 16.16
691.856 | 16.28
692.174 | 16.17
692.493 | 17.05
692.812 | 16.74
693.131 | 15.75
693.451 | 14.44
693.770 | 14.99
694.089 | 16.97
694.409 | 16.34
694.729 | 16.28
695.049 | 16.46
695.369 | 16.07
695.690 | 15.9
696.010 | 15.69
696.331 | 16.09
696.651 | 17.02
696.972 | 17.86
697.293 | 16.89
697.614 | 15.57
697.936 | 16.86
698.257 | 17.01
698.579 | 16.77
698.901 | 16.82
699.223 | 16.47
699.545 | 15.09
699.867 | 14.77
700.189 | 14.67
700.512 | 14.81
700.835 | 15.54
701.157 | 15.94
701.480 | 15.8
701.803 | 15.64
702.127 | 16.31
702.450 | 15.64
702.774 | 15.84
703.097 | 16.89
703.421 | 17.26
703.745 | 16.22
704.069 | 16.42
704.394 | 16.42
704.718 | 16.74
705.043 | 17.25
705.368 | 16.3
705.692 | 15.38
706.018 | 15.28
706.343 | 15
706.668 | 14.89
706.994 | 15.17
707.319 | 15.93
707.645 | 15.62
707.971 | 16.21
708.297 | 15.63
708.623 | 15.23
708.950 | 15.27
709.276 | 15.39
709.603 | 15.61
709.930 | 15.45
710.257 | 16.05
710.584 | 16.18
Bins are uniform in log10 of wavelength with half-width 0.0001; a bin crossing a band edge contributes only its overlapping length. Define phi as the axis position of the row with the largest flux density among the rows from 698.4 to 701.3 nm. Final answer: 698.901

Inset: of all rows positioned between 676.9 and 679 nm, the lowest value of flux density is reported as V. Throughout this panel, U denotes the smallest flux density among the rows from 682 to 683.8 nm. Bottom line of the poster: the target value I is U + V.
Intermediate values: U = 15.91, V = 15.11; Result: 31.0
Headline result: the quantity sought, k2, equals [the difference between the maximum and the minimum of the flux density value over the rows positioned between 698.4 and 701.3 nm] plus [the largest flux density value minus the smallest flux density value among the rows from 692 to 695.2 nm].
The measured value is 4.8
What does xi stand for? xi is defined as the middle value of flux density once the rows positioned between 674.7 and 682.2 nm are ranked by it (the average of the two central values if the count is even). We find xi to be 15.80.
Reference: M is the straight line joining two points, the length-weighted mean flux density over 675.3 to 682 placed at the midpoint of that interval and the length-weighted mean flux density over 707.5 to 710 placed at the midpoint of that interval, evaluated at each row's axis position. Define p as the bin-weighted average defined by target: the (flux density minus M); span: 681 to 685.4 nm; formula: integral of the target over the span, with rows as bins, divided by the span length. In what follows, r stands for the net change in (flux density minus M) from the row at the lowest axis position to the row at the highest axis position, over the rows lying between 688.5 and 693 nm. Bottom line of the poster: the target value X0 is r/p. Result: 2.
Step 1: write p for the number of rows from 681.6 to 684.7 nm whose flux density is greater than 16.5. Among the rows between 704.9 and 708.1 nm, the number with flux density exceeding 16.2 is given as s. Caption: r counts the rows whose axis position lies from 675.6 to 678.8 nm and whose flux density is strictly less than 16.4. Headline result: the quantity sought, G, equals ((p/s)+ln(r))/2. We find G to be 1.71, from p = 4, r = 8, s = 3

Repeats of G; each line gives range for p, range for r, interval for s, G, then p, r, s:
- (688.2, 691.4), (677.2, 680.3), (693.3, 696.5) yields 1.41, 3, 8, 4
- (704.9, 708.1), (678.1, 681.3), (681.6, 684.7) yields 1.12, 1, 8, 6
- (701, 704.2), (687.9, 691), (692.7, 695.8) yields 1.10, 2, 6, 5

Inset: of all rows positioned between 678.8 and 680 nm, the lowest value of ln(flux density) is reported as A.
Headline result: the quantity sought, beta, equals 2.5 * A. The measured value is 6.90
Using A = 2.76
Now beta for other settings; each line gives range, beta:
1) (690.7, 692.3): 6.94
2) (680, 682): 6.83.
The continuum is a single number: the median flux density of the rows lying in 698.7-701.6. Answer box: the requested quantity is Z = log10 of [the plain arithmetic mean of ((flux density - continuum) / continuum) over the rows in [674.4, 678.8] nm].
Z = -1.63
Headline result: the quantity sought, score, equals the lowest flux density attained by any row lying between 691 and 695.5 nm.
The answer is 14.44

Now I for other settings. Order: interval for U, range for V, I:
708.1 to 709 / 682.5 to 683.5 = 31.1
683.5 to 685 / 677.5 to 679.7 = 30.8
